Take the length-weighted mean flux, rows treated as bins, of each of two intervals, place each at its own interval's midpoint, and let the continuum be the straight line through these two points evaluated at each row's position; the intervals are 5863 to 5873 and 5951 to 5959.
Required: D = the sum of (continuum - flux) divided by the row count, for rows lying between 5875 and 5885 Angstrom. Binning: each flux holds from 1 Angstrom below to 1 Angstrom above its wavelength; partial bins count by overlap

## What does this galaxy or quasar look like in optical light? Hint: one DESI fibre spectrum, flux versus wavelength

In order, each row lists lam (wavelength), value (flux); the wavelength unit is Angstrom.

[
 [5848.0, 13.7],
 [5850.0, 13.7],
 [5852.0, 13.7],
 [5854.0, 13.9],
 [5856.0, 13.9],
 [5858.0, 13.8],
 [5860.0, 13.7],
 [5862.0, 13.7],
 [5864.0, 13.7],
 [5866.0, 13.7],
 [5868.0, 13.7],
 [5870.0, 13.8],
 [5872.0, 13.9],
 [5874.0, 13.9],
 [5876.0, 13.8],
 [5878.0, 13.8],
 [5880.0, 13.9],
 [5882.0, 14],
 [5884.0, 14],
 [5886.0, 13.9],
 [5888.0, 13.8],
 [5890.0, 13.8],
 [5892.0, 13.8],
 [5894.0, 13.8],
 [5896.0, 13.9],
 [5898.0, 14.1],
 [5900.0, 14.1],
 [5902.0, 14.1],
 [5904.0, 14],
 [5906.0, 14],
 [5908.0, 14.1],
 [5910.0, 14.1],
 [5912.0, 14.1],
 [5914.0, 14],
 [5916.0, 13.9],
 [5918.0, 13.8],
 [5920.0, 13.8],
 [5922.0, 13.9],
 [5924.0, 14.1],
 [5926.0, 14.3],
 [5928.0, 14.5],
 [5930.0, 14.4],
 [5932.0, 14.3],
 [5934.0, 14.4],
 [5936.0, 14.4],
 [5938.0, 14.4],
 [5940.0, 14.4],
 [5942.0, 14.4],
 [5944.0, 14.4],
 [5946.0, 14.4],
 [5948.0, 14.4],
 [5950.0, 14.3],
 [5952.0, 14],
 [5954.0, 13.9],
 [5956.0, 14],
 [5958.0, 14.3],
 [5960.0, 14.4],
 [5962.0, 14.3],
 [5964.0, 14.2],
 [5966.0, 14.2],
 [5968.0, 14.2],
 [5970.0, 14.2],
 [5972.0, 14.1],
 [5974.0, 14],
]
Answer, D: -0.10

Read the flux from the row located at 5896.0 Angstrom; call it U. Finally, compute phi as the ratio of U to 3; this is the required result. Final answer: 4.63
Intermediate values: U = 13.9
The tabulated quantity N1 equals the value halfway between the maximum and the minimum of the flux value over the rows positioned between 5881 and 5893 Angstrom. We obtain 13.9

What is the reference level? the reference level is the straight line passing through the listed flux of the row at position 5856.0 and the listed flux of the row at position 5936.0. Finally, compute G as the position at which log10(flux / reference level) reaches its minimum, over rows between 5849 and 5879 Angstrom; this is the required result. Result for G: 5868.0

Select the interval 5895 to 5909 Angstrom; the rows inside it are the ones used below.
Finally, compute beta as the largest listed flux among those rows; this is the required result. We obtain 14.1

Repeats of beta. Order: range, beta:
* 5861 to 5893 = 14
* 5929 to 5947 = 14.4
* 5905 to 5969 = 14.5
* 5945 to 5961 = 14.4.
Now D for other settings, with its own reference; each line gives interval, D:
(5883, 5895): -0.02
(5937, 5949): -0.39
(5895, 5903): -0.19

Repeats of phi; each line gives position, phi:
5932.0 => 4.77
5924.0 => 4.70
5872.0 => 4.63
